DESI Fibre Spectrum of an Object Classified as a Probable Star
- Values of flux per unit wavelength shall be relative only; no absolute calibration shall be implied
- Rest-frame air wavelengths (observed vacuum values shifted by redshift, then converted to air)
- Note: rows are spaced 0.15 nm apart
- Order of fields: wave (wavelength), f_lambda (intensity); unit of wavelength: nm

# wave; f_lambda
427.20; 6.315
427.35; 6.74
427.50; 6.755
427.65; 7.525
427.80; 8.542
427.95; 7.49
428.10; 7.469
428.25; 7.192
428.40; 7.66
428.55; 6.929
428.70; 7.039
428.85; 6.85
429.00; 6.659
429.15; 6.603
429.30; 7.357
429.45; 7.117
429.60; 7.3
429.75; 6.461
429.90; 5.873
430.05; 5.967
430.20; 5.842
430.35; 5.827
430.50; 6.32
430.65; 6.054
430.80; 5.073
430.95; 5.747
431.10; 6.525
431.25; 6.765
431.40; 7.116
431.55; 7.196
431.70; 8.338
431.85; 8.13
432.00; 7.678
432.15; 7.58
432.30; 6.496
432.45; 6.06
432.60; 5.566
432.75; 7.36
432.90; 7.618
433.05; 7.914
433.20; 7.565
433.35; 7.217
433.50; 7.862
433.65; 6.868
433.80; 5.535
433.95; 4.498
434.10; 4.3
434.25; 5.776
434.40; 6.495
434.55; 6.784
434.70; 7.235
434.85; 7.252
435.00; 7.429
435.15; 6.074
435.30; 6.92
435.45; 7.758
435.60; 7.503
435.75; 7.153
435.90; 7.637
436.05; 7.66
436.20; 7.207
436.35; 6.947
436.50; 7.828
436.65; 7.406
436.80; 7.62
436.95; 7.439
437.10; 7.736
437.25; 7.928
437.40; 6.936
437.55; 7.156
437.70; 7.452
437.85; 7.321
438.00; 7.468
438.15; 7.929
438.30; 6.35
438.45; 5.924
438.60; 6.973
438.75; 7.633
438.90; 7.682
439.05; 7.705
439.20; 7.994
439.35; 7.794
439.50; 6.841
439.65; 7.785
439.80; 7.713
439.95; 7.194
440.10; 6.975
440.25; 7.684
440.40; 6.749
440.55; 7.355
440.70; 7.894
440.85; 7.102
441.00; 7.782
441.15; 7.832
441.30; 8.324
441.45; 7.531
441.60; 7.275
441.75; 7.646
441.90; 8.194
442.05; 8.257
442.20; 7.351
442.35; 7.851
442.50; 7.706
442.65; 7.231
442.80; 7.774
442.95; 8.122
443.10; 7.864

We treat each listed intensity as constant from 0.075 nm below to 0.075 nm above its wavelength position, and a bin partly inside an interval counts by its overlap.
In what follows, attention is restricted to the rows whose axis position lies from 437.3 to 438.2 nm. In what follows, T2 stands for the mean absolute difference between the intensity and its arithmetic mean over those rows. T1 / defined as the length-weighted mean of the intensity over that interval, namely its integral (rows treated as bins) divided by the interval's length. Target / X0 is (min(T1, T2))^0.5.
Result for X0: 0.49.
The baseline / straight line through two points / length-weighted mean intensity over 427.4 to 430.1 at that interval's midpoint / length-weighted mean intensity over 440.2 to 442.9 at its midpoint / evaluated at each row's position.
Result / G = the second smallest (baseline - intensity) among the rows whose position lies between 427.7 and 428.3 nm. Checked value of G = -0.48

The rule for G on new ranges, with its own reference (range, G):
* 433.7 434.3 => 1.75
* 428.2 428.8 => -0.16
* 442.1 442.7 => -0.02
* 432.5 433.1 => -0.37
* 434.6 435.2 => 0.08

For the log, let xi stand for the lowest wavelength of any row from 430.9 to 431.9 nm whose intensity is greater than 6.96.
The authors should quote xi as 431.40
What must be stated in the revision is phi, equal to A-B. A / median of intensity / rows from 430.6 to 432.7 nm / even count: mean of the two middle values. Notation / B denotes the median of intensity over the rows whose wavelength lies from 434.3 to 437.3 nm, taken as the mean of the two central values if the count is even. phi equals -0.77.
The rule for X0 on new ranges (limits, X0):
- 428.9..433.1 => 0.84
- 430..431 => 0.49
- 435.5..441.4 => 0.61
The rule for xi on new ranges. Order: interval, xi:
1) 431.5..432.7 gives 431.55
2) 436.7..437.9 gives 436.80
